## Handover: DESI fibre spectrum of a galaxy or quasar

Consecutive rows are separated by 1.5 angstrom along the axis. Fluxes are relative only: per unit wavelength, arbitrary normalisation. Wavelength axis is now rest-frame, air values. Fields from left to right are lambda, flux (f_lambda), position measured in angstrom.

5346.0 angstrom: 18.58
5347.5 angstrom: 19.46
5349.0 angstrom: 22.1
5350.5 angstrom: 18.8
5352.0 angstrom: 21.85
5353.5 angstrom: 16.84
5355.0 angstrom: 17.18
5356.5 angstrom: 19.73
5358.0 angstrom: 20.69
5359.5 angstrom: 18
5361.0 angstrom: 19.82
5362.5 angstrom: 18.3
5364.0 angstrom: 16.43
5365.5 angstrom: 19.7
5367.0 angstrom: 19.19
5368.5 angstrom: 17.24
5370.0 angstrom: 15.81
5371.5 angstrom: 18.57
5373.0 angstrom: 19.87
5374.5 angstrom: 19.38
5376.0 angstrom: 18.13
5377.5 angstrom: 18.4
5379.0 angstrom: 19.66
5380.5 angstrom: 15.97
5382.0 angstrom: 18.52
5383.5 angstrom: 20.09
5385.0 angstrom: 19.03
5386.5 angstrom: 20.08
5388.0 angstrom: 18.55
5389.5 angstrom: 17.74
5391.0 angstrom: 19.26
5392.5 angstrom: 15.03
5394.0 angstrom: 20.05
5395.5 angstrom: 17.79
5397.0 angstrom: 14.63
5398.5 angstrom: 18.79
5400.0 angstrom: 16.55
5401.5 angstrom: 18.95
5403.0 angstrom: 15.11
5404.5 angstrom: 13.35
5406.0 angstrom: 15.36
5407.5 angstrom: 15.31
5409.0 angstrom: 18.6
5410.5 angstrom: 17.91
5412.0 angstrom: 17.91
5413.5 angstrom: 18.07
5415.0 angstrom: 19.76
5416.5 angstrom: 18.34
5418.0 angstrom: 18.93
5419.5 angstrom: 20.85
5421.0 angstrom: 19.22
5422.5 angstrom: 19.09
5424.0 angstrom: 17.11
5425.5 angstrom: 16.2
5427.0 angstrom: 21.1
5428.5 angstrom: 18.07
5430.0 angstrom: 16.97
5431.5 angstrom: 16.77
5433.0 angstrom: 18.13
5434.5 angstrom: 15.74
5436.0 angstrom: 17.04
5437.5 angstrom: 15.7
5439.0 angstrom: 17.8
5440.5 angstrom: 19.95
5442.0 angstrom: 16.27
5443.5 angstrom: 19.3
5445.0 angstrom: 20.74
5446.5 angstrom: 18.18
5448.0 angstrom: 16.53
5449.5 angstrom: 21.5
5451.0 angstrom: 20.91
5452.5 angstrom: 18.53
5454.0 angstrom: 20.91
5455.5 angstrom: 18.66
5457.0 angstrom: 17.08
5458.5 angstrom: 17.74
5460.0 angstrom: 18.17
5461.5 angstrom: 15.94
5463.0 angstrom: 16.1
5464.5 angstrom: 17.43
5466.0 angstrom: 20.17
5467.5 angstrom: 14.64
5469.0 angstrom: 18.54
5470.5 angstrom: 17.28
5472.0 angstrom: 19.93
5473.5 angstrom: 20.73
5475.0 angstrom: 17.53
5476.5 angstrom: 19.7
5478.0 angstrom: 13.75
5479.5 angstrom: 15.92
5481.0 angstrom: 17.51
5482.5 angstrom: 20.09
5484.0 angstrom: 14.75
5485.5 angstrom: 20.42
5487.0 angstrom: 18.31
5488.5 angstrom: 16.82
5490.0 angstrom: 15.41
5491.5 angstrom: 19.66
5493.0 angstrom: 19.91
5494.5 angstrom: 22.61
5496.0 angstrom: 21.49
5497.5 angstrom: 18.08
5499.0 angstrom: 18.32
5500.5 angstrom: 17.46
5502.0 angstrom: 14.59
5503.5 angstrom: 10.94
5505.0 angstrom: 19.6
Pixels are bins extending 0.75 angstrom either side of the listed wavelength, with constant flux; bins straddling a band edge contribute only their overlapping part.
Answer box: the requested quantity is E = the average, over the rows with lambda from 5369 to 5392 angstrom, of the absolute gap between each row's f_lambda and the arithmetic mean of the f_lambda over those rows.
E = 0.95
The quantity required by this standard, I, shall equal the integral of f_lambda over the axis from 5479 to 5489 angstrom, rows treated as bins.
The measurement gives 178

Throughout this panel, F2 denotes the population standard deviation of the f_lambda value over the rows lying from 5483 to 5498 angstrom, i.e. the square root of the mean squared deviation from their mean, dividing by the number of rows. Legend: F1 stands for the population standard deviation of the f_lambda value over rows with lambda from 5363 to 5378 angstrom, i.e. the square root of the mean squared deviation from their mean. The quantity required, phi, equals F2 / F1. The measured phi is 1.8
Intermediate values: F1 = 1.3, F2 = 2.4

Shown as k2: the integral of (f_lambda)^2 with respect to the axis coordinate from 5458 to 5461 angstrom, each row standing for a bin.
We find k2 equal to 952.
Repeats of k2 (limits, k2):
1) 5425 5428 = 1077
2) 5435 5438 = 806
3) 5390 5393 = 917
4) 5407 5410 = 892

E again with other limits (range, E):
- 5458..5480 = 1.60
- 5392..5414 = 1.72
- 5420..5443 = 1.28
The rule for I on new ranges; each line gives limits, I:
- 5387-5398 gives 194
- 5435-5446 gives 199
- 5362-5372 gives 179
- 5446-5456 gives 194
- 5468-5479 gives 199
